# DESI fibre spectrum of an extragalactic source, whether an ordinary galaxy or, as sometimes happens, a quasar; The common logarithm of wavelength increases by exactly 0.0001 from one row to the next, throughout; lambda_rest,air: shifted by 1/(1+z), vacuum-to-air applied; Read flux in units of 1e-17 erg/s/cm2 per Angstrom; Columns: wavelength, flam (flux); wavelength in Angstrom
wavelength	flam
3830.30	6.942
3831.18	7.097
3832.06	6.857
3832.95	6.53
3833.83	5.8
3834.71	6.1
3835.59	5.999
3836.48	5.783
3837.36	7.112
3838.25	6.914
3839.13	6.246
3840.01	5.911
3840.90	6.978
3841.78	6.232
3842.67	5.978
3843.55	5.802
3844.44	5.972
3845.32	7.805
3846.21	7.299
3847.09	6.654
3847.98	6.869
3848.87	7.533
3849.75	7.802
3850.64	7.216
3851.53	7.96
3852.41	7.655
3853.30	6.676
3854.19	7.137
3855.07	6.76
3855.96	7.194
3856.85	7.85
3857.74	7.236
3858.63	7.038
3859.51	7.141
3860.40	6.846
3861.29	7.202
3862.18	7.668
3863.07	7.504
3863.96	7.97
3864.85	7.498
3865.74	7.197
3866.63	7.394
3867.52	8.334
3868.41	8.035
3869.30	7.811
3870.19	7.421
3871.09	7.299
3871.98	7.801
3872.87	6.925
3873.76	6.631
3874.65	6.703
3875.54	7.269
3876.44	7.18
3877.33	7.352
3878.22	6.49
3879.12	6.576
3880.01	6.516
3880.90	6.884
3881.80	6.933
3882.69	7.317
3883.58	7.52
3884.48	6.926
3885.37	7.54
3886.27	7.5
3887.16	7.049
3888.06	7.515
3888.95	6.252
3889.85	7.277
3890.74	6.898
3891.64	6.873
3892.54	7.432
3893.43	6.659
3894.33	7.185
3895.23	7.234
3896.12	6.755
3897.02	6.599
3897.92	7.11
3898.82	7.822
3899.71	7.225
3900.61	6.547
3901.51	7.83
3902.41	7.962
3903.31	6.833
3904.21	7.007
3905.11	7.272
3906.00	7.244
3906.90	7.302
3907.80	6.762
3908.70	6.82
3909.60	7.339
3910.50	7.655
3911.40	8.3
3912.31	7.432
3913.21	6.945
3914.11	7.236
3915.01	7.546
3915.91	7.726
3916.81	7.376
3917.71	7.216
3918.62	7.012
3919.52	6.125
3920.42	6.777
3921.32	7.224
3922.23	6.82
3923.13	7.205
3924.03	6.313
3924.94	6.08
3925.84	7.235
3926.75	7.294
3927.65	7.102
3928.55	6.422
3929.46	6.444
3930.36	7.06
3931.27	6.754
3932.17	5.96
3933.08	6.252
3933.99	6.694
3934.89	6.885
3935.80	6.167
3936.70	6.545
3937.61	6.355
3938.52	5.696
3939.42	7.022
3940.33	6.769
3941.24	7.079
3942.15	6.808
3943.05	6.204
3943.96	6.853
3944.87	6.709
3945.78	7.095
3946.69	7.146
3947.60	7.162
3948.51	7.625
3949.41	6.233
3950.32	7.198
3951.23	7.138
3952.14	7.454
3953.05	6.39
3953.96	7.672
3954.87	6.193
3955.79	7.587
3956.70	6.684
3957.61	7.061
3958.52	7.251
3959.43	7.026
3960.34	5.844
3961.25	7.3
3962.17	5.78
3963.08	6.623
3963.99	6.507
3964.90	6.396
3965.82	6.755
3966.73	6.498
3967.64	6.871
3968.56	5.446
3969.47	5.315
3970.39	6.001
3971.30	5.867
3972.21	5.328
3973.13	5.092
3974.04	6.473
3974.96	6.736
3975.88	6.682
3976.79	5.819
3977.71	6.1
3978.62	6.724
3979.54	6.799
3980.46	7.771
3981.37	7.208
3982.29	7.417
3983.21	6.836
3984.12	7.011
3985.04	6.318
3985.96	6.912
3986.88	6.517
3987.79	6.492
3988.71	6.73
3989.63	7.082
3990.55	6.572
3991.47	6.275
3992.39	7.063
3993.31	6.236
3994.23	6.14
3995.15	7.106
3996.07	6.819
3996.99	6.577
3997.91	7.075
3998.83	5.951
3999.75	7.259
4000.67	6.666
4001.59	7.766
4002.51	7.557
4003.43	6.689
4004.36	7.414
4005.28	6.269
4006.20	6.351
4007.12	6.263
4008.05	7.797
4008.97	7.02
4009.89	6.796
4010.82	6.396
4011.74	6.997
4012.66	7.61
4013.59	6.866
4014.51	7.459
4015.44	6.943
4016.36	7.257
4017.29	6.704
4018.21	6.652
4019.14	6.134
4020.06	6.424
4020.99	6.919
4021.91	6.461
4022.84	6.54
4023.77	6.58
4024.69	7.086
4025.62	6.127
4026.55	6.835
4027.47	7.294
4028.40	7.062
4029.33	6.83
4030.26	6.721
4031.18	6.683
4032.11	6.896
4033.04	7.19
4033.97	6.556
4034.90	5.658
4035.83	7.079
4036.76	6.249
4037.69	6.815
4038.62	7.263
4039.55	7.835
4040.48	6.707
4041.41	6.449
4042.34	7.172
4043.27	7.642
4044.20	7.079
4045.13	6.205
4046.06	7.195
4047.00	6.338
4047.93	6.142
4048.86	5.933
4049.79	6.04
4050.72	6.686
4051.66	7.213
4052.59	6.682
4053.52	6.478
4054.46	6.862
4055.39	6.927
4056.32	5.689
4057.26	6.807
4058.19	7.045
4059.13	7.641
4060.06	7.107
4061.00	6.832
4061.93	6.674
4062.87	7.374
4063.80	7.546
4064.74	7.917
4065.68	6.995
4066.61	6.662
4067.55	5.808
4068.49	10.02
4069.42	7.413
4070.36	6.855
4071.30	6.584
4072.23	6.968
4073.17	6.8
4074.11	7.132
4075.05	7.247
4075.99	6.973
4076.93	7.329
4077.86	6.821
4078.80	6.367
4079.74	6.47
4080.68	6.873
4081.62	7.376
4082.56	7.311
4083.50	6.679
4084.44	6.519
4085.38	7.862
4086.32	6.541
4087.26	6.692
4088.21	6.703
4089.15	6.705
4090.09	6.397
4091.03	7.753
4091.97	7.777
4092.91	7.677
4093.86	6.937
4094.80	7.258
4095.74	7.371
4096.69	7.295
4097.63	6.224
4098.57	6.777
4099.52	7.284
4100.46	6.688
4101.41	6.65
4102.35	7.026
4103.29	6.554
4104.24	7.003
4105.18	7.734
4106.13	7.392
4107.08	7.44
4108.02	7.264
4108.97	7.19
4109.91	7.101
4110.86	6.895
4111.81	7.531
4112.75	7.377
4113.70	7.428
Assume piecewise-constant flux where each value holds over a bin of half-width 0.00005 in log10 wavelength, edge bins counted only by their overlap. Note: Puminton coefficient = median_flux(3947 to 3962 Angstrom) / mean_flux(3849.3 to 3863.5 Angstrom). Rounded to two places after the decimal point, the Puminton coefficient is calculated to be 0.98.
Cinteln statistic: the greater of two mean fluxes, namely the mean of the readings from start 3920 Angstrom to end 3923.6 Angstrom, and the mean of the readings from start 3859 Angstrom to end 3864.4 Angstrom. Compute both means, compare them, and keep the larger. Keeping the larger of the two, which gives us 7.39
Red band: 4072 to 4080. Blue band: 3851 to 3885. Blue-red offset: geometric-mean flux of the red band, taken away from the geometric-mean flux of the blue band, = 0.4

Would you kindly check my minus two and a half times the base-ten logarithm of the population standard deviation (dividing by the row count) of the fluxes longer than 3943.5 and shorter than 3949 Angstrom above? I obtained 1.35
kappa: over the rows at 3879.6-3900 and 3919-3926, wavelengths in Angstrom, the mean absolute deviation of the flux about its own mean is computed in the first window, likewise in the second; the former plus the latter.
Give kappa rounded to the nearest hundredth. 0.73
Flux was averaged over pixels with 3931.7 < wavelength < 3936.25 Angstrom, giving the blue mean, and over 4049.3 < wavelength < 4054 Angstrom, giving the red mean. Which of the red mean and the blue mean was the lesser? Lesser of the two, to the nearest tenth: 6.4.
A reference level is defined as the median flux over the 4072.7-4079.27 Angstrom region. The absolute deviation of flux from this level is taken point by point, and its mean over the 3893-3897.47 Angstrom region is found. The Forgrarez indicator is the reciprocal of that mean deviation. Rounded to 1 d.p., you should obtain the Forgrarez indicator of 3.6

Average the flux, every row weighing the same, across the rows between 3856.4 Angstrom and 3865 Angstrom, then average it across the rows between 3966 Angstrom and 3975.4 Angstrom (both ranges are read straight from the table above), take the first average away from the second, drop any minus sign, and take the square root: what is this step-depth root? 1.2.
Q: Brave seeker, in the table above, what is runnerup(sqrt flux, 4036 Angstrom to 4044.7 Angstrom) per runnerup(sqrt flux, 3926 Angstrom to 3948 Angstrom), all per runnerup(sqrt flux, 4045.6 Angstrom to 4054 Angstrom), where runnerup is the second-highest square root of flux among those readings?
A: 0.385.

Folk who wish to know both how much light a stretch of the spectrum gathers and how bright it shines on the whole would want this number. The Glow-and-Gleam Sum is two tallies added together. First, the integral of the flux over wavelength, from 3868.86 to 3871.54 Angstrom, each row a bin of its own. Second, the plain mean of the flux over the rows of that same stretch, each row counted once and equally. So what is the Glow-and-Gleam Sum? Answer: 27.6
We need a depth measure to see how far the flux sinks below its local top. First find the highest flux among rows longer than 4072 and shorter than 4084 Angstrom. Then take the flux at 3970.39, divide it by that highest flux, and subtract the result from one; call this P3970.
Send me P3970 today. 0.19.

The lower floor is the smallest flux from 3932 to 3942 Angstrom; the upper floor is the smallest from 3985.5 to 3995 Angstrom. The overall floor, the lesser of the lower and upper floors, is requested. 5.70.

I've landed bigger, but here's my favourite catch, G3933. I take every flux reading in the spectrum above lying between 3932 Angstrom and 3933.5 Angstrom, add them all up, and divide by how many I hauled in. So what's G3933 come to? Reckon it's 6.1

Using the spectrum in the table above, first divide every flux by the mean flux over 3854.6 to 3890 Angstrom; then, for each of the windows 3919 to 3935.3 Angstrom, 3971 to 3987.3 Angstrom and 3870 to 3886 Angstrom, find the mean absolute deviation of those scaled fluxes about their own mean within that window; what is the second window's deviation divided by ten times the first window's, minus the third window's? 0.10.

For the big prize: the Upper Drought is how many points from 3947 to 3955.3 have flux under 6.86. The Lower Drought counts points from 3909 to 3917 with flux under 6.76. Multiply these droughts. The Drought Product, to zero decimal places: 0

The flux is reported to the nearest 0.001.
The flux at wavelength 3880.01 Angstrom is 6.516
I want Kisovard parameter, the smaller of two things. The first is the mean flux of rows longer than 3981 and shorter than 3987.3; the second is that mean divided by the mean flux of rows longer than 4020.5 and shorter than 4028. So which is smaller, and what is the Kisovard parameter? 1.02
